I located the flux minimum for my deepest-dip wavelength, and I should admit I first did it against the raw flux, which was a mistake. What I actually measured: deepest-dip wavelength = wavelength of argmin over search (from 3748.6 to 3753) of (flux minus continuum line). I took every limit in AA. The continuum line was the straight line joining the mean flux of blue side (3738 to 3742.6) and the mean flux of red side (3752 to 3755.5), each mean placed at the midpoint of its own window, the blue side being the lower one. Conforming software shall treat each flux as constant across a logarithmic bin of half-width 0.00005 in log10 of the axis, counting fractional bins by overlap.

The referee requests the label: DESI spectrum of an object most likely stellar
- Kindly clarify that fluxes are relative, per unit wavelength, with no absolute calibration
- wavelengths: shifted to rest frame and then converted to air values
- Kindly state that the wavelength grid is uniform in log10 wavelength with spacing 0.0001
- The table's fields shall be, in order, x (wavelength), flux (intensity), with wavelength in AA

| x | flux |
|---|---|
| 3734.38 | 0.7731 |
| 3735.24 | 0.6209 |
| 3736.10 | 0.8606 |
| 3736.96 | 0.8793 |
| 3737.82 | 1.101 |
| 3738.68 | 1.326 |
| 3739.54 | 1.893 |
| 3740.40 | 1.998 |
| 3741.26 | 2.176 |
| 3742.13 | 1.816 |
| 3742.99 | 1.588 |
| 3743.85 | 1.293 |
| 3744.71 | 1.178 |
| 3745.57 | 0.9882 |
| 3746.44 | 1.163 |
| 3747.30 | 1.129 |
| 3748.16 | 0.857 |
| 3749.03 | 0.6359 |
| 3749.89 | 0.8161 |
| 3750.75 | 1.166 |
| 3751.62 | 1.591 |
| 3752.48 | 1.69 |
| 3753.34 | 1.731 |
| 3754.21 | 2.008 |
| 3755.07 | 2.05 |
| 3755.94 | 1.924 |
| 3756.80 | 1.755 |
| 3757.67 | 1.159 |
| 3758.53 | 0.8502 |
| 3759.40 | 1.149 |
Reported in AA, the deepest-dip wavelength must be 3749.03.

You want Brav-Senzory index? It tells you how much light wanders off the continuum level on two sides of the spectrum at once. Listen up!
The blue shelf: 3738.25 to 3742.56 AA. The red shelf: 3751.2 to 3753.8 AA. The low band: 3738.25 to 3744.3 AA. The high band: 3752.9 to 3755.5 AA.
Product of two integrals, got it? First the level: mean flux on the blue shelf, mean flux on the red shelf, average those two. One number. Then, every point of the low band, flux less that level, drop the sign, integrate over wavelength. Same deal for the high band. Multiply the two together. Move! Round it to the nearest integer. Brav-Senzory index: 1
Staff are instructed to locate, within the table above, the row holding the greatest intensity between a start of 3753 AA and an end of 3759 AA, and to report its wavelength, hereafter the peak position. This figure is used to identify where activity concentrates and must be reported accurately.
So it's 3755.07 AA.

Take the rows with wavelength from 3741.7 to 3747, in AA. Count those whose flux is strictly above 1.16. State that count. 5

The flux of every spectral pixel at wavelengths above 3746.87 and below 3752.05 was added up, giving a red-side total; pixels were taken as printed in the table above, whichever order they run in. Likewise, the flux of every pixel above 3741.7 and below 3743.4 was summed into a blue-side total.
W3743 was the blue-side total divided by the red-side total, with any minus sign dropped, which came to 0.55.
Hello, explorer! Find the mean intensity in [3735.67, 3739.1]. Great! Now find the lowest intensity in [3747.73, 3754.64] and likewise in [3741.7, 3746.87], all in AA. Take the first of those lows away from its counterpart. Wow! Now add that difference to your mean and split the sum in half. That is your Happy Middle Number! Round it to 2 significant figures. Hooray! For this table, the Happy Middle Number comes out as 0.70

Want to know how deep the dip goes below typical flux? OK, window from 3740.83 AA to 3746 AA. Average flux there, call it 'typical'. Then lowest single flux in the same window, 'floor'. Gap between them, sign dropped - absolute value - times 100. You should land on 52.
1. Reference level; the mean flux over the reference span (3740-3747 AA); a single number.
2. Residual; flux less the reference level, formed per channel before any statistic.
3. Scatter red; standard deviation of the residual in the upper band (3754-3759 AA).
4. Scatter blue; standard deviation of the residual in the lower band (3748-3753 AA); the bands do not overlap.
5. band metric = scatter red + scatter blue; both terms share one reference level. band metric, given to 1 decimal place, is 0.9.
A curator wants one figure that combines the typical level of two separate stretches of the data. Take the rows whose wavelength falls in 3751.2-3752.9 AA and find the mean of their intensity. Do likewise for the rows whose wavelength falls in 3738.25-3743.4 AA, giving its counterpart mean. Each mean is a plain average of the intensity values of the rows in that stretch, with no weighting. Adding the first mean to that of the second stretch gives 3.4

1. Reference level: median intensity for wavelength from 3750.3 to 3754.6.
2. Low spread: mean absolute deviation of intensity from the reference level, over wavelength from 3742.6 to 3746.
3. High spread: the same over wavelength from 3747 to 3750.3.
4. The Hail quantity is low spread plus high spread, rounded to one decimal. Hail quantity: 1.3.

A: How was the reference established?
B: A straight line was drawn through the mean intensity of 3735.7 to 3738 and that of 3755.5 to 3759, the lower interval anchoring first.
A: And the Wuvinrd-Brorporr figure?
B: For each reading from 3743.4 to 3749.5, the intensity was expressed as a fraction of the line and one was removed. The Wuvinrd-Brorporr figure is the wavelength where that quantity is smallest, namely 3749.03 AA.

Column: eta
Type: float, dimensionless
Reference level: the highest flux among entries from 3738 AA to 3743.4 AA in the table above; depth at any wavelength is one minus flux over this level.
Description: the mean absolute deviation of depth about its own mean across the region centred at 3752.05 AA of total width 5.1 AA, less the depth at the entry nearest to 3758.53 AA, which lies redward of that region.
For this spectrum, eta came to -0.45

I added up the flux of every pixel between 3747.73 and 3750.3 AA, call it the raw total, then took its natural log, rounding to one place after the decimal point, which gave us 0.8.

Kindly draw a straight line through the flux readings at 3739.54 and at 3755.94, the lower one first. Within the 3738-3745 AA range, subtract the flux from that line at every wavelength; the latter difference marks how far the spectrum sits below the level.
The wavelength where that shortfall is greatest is 3744.71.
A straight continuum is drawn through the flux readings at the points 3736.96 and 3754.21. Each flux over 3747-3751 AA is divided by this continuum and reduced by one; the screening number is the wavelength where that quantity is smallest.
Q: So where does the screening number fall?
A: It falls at 3749.03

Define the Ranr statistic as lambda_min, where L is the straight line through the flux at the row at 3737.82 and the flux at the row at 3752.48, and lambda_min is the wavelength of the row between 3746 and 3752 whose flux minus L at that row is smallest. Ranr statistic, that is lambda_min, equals 3749.03 AA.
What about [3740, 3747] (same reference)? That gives 3745.57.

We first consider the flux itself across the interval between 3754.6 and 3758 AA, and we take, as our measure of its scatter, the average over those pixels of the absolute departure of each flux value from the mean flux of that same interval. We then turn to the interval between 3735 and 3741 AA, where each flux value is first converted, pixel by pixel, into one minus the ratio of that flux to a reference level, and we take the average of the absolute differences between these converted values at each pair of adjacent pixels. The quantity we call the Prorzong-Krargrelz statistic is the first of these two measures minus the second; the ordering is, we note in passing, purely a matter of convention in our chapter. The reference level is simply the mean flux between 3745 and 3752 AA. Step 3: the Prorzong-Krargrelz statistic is 0.06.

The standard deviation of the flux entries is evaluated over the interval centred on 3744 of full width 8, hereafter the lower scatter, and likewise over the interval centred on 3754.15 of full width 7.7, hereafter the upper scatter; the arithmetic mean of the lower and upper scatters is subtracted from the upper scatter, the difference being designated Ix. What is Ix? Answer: -0.05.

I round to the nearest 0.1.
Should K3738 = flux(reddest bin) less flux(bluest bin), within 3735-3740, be 1.3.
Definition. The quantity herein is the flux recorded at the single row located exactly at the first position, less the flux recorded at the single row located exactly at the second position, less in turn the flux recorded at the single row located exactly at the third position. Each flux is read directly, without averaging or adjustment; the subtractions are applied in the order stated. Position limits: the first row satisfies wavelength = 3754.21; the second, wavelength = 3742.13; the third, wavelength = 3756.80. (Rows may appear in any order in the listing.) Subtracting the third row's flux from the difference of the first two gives -1.6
